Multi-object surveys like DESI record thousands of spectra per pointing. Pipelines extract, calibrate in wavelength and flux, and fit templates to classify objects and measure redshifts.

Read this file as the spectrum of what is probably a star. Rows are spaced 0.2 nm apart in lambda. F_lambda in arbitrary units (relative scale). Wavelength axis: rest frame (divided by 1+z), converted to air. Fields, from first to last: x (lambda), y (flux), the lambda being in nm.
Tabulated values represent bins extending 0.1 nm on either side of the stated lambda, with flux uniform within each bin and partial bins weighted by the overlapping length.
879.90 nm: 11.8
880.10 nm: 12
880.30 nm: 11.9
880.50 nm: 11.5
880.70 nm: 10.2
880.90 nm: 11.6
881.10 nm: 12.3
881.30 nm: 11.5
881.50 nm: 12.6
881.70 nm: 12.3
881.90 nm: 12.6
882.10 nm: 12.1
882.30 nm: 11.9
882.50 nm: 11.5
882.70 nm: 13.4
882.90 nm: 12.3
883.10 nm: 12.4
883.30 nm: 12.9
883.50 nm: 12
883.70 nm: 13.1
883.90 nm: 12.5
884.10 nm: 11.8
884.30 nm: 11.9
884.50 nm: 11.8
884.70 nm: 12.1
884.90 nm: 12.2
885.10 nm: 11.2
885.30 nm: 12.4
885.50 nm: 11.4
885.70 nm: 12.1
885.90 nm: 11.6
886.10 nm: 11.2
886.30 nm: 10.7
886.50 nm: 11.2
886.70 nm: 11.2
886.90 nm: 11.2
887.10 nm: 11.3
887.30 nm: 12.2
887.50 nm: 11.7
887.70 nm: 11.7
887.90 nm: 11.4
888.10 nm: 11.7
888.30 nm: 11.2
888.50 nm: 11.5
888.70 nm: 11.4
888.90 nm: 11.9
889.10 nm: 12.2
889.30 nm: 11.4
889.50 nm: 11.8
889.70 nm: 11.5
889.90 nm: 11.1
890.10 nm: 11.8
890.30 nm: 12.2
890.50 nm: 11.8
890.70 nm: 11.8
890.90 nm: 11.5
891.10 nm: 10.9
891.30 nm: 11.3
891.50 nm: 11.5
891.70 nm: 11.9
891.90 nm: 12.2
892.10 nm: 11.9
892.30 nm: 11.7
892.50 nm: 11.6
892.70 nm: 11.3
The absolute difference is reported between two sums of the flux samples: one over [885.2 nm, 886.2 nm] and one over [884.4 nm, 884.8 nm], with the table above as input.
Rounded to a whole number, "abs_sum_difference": 35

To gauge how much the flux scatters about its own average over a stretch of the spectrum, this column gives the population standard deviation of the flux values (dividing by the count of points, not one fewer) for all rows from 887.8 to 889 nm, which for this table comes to 0.23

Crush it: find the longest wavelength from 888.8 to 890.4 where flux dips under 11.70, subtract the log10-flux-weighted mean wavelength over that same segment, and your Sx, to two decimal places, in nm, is 0.30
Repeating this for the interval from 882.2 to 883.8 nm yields -0.50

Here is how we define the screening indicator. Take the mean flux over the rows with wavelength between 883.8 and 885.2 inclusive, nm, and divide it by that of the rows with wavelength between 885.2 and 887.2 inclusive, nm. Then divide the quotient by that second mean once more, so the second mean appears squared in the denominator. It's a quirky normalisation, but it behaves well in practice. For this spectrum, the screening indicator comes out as 0.0913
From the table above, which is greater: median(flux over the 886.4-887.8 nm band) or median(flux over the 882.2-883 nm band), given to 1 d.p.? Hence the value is 12.1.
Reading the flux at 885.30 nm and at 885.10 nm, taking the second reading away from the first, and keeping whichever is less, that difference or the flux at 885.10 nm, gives 1.2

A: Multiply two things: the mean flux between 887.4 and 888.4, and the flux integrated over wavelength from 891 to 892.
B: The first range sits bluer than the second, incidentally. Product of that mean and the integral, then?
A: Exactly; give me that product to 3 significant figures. 133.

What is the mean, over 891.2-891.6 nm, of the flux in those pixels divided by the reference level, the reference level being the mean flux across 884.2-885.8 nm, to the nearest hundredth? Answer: 0.96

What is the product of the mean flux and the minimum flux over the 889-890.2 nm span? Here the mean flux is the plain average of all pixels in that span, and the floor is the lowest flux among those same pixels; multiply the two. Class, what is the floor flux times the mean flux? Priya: 129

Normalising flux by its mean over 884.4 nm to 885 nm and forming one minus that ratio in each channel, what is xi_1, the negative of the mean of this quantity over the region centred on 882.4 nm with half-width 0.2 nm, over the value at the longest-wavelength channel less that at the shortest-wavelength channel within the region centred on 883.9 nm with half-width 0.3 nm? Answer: -0.3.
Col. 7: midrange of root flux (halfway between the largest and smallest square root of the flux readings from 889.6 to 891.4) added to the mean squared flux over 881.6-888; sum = 146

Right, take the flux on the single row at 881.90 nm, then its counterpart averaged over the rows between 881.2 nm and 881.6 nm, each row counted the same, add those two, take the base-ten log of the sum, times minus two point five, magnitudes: -3.48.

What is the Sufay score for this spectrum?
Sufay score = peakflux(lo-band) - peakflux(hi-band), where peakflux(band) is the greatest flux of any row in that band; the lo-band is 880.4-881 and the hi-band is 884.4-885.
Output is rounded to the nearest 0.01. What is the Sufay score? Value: -0.60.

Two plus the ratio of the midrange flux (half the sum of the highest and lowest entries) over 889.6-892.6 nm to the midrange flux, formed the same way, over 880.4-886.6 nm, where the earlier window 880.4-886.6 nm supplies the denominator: 2.98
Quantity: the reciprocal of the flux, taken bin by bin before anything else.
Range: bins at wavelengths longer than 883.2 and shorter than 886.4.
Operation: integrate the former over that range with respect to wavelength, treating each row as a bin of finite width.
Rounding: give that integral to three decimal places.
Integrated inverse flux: 0.269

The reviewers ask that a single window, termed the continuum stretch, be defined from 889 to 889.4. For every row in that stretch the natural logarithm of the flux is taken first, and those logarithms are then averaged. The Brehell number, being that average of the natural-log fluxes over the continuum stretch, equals 2.47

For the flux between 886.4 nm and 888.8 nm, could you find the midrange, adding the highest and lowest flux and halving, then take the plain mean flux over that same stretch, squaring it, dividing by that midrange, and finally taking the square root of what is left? 3.35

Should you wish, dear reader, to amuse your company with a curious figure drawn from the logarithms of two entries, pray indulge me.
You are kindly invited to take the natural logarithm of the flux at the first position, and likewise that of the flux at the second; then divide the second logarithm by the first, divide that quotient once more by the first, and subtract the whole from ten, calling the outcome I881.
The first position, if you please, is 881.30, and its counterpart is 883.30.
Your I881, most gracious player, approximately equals 9.57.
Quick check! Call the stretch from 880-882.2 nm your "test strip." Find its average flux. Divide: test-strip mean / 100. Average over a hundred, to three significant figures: 0.119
